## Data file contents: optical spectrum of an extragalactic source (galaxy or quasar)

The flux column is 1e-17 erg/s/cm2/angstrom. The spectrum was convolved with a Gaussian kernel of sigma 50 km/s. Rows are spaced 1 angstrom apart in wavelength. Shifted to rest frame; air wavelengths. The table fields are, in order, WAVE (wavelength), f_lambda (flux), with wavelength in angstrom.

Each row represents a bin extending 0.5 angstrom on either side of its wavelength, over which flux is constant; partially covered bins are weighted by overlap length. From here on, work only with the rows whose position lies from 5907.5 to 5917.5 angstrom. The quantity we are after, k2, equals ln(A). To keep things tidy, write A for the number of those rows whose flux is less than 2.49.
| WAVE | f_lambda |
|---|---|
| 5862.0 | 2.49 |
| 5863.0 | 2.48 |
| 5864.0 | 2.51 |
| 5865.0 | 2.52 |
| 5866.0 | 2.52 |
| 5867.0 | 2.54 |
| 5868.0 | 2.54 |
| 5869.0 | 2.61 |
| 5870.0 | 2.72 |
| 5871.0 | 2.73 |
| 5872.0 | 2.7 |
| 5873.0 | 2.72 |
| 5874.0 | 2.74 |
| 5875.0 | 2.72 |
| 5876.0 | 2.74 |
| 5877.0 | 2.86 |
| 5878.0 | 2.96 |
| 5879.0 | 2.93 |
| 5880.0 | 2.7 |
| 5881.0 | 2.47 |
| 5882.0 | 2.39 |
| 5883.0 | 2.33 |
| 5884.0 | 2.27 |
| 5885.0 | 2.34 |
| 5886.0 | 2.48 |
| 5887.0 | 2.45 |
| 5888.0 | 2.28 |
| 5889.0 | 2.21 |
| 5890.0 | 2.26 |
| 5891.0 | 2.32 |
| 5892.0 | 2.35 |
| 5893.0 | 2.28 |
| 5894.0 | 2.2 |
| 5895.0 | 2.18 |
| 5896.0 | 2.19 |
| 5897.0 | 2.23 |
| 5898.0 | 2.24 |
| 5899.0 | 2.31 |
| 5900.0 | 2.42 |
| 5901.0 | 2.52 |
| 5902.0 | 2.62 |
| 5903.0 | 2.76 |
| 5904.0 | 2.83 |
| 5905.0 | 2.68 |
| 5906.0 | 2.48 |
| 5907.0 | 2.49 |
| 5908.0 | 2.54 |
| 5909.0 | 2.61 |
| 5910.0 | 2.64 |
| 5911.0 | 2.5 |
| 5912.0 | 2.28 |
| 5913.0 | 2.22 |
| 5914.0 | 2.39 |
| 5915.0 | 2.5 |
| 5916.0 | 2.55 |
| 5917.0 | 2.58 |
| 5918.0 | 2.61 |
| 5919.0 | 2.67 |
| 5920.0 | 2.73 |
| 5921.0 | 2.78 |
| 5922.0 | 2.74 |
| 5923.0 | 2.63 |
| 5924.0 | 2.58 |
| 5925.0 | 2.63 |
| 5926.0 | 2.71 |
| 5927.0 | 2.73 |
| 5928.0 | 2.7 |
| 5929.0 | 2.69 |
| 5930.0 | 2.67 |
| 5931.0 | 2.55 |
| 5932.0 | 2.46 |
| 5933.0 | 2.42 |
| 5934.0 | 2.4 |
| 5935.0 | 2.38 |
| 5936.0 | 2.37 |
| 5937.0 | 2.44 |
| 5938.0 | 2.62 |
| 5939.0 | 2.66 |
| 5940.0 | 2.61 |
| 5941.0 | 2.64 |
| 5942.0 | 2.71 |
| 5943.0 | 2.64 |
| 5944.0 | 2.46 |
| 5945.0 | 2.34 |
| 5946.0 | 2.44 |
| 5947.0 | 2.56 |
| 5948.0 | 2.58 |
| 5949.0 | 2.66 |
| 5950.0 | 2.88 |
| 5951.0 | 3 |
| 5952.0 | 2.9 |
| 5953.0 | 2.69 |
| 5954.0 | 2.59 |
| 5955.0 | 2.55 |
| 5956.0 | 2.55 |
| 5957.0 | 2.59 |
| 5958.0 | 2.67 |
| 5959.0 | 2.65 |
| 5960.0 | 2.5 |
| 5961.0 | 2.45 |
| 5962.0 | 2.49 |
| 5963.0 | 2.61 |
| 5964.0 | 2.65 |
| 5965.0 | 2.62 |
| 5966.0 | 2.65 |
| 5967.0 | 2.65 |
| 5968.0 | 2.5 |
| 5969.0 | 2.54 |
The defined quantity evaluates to 1.10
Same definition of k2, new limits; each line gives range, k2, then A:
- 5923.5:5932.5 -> 0.00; 1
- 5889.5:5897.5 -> 2.08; 8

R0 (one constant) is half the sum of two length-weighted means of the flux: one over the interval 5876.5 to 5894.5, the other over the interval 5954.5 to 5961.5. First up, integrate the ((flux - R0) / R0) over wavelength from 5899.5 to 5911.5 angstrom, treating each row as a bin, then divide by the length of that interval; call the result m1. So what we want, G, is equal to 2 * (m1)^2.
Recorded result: 0.002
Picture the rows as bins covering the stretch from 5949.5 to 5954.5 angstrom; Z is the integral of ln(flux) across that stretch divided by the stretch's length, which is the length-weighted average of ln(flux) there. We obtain 1.03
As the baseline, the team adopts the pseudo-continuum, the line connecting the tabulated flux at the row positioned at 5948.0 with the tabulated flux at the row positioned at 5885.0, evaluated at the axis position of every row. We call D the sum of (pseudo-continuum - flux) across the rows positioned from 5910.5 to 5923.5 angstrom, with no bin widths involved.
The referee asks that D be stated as -1.2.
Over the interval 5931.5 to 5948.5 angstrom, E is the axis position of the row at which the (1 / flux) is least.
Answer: 5942.0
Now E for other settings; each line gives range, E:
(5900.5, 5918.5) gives 5904.0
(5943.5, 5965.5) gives 5951.0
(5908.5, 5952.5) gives 5951.0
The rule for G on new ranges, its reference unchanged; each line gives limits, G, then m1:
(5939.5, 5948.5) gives 0.001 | 0.018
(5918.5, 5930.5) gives 0.010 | 0.072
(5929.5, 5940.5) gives 0.000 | 0.000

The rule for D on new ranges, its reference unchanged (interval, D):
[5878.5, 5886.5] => -1.3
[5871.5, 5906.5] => -4.7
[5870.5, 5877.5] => -3.1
